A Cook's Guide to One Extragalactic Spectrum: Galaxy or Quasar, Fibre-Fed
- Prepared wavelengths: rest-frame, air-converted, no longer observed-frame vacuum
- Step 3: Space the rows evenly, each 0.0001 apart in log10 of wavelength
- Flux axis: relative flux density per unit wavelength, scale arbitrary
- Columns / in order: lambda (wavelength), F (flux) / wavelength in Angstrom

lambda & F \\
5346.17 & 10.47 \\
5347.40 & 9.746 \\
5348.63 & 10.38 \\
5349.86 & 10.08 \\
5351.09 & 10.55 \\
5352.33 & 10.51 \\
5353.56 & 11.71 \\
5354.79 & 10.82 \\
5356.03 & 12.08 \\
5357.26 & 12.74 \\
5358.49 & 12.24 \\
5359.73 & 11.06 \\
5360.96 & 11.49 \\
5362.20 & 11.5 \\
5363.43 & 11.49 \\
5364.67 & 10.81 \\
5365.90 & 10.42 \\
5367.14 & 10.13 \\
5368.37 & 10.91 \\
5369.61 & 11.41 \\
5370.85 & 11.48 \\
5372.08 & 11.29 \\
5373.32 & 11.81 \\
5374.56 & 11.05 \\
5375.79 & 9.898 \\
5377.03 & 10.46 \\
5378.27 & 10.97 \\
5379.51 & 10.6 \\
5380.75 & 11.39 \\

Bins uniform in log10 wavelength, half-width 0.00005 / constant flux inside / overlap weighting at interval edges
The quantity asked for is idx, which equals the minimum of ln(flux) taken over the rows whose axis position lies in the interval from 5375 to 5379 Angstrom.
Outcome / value 2.29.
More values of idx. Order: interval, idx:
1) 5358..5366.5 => 2.34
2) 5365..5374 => 2.32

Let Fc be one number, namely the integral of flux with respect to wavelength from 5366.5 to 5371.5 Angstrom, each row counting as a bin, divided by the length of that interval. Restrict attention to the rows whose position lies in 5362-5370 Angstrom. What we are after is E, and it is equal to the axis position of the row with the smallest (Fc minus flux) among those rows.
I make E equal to 5362.20 Angstrom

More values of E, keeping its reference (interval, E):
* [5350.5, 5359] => 5357.26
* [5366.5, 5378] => 5373.32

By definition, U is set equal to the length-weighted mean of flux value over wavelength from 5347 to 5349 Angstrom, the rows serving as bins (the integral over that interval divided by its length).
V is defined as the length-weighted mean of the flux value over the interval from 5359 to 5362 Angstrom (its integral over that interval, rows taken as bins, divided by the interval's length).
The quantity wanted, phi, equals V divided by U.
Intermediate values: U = 10.07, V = 11.3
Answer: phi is 1.12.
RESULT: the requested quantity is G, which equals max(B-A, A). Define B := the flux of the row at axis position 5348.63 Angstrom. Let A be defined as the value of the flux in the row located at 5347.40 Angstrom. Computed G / 9.7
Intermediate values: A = 9.746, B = 10.38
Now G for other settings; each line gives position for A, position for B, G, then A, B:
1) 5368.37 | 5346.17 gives 10.9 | 10.91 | 10.47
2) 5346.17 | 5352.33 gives 10.5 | 10.47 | 10.51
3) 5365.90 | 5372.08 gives 10.4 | 10.42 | 11.29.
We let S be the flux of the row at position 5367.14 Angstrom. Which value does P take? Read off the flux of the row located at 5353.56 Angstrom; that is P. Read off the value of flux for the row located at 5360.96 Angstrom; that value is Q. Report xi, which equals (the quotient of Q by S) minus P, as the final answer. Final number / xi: -10.6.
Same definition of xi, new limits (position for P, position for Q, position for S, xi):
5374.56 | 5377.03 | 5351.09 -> -10.1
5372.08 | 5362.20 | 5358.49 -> -10.4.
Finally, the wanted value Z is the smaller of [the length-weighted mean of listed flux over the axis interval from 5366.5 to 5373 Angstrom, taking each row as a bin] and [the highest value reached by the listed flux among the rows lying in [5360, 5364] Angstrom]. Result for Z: 11.1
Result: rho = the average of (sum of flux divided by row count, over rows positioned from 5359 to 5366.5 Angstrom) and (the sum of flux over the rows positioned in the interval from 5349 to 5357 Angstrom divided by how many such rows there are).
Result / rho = 11.0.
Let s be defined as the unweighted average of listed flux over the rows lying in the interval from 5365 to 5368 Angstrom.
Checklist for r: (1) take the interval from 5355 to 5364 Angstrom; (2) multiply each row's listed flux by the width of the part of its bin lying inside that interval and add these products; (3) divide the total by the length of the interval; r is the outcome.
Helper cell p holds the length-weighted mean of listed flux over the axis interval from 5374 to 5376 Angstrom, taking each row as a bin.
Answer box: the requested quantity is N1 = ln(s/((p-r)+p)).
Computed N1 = 0.08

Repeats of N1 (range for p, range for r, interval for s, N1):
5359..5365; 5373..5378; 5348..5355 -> -0.10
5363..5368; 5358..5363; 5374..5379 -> 0.07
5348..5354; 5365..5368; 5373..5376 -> 0.01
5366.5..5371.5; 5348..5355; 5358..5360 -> 0.03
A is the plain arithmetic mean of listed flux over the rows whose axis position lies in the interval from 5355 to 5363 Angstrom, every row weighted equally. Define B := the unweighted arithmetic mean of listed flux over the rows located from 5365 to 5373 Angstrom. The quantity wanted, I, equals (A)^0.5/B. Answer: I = 0.315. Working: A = 11.9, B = 10.9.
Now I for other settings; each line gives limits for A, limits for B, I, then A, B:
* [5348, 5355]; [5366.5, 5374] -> 0.292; 10.7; 11.2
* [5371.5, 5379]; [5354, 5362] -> 0.281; 10.9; 11.7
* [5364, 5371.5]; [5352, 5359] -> 0.282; 10.9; 11.7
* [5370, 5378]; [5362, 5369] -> 0.305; 11.0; 10.9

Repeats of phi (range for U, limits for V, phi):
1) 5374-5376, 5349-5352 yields 0.97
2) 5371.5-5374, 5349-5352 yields 0.90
